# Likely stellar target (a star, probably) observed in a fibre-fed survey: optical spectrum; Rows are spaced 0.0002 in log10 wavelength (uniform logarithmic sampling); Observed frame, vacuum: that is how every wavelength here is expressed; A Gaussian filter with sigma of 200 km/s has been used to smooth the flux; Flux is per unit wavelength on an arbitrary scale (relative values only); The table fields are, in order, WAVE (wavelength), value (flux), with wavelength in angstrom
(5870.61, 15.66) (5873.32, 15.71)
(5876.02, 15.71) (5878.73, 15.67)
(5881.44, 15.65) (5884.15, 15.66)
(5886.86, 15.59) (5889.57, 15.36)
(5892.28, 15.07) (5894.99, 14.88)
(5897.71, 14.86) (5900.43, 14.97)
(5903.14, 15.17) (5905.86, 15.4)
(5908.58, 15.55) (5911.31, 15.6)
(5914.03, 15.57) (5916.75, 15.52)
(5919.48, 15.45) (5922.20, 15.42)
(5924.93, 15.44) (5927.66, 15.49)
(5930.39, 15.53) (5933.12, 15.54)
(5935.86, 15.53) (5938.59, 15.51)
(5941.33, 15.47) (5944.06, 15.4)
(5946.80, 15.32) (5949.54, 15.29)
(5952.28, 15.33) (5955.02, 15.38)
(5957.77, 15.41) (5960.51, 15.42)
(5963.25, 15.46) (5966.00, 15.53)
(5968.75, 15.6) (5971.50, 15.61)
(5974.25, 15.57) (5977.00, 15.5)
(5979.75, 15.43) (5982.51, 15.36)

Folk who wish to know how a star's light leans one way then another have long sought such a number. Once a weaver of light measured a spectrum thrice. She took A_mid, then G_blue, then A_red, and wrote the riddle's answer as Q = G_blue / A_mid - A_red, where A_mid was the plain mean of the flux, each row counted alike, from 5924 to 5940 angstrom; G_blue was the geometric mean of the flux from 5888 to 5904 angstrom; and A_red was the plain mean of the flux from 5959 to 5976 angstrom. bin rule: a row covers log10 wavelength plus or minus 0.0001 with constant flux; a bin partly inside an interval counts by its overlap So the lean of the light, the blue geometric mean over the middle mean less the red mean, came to -14.6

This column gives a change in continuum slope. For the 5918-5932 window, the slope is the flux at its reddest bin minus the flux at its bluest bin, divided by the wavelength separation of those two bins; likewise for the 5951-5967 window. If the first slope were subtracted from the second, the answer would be 0.01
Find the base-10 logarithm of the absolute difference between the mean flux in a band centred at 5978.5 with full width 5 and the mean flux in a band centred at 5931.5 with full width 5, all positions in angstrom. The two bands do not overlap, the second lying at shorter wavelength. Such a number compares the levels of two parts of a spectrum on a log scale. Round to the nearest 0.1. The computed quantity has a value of -1.2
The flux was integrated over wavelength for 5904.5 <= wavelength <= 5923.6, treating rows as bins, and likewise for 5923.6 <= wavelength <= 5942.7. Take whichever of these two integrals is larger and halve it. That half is 148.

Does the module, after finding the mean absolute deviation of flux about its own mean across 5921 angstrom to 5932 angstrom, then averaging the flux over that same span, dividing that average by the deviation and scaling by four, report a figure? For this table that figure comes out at 1547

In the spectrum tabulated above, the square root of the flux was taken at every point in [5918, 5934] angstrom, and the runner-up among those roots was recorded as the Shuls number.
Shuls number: 3.941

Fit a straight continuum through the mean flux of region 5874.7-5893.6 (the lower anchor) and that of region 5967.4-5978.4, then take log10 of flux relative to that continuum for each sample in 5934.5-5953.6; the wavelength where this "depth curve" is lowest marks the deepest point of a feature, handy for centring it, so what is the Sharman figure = 5949.54 angstrom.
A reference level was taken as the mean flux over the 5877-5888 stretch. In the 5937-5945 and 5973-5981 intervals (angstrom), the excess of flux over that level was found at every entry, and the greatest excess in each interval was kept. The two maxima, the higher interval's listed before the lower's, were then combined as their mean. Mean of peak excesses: -0.10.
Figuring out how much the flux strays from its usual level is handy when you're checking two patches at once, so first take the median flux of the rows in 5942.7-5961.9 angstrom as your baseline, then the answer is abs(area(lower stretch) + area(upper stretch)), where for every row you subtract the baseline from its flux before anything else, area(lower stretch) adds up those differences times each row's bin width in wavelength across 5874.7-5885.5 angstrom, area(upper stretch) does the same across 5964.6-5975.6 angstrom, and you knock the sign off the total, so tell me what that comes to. 5.3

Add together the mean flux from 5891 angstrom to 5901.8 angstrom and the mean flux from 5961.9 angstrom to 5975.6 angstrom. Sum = 30.5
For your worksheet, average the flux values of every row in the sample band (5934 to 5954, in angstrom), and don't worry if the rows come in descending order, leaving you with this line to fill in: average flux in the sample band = 15.4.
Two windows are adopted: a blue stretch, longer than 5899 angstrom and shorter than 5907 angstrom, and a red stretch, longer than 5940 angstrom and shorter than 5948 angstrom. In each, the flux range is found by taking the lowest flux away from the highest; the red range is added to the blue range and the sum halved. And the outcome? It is 0.29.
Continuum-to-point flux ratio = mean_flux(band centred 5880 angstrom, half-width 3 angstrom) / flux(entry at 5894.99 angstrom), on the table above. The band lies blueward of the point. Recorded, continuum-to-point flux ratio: 1.052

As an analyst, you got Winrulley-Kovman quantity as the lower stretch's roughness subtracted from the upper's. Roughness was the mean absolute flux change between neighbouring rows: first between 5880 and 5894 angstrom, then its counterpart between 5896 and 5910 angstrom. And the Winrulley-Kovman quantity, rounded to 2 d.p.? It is 0.02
